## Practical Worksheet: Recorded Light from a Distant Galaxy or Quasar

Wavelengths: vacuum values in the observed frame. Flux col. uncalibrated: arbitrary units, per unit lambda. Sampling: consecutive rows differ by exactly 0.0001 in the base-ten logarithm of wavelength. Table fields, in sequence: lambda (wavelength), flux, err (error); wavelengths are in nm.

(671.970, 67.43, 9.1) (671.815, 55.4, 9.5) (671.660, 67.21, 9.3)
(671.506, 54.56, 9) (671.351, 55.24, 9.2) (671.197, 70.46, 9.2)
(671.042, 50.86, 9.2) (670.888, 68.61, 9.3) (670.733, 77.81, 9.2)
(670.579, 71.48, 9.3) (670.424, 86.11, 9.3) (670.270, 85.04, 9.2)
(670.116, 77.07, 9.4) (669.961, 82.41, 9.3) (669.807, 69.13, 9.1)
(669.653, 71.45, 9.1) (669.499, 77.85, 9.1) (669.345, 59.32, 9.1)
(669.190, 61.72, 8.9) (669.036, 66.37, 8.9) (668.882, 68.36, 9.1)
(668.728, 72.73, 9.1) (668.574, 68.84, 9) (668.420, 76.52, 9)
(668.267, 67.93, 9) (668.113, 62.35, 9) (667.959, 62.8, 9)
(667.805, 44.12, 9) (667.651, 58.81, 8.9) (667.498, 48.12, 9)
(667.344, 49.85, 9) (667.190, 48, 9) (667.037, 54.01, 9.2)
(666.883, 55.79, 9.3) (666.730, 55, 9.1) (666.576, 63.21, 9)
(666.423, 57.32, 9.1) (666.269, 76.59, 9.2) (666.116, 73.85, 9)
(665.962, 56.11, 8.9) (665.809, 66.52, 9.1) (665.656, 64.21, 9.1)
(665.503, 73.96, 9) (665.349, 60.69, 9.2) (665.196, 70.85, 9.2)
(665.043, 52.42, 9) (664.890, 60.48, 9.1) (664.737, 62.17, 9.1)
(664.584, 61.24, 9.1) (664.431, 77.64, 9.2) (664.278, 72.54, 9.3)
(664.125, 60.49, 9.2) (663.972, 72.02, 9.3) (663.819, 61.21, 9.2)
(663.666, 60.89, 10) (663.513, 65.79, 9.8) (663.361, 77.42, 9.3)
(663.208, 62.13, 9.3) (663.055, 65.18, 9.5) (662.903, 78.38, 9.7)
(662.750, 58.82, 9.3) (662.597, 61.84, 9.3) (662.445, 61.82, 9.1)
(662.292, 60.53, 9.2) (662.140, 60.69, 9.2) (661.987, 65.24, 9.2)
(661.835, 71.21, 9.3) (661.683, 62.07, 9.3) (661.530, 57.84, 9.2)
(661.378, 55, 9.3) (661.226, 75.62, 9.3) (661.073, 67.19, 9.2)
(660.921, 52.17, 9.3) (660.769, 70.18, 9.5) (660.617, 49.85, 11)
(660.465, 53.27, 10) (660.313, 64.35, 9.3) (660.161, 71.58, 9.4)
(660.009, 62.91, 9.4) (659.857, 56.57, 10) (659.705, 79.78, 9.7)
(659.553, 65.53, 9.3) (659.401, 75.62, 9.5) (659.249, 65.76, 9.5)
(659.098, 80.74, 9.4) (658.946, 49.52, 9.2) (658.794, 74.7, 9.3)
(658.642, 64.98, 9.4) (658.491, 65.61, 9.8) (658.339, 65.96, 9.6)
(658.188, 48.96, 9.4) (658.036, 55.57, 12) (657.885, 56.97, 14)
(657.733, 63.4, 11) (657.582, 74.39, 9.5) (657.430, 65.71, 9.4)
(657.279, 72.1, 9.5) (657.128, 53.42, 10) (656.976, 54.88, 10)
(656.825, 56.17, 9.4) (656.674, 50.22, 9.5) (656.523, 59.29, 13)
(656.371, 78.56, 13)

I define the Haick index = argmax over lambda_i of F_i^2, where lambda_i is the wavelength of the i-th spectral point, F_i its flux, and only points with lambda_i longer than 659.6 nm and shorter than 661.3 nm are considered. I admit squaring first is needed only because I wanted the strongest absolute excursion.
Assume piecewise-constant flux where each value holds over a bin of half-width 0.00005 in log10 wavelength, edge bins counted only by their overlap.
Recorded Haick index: 659.705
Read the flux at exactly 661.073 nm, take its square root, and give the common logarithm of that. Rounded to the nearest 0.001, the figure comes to 0.914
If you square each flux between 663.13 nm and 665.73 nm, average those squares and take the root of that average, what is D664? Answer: 66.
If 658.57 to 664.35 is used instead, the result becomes 66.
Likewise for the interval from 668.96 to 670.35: 73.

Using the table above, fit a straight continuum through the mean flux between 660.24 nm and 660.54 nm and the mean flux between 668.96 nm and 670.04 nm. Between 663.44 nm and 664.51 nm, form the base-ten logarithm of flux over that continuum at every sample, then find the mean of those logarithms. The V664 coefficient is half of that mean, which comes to 0.013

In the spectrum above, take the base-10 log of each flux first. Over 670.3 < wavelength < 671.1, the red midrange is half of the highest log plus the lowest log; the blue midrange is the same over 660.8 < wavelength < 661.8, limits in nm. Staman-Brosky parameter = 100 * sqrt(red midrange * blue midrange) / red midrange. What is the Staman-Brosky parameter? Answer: 99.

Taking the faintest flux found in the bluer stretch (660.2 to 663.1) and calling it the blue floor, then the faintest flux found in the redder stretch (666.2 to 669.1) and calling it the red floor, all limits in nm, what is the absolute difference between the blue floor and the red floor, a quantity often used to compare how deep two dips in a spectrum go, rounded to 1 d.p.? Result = 5.7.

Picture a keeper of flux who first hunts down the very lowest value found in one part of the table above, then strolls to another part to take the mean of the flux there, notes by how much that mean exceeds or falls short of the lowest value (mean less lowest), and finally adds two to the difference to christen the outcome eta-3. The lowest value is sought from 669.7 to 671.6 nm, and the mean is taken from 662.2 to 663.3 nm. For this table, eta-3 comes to 15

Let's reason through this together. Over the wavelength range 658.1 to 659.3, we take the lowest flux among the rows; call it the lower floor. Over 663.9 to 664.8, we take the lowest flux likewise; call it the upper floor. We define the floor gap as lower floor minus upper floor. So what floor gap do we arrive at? -11.5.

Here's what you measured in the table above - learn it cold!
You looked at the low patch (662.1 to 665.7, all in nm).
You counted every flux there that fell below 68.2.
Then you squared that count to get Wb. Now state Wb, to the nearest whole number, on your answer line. 289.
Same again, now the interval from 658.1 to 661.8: 289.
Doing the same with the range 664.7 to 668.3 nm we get 400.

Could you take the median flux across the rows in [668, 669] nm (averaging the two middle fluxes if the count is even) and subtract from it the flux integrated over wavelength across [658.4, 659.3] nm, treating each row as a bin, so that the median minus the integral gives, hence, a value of 8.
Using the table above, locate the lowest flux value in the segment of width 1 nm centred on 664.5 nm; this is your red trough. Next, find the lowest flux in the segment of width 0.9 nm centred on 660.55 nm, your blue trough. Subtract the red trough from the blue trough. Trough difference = -11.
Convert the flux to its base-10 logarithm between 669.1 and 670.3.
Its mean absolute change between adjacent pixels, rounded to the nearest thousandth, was 0.048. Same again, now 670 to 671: 0.044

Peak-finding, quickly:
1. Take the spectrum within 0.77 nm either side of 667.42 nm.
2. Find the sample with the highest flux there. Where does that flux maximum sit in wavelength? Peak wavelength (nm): 667.959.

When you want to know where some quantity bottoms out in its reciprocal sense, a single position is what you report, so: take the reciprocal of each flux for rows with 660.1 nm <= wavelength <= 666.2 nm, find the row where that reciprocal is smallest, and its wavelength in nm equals 662.903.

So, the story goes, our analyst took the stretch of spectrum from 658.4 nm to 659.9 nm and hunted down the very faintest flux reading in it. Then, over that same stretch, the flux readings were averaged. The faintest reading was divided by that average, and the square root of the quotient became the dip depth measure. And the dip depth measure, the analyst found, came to 0.85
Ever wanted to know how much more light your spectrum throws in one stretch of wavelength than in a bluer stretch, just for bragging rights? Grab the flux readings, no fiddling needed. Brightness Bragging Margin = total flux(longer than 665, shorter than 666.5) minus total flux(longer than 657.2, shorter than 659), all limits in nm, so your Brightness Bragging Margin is -105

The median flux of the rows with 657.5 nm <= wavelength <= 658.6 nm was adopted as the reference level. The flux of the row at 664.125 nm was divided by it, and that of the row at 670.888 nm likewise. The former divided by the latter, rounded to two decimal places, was 0.88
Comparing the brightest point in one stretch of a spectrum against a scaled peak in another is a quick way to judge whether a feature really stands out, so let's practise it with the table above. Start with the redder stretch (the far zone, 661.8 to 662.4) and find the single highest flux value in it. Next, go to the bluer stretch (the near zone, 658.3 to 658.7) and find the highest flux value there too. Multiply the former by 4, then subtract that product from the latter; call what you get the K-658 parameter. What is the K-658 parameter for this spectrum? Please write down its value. -219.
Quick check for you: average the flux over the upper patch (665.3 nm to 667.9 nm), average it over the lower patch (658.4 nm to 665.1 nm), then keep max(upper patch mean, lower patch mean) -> 64.8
